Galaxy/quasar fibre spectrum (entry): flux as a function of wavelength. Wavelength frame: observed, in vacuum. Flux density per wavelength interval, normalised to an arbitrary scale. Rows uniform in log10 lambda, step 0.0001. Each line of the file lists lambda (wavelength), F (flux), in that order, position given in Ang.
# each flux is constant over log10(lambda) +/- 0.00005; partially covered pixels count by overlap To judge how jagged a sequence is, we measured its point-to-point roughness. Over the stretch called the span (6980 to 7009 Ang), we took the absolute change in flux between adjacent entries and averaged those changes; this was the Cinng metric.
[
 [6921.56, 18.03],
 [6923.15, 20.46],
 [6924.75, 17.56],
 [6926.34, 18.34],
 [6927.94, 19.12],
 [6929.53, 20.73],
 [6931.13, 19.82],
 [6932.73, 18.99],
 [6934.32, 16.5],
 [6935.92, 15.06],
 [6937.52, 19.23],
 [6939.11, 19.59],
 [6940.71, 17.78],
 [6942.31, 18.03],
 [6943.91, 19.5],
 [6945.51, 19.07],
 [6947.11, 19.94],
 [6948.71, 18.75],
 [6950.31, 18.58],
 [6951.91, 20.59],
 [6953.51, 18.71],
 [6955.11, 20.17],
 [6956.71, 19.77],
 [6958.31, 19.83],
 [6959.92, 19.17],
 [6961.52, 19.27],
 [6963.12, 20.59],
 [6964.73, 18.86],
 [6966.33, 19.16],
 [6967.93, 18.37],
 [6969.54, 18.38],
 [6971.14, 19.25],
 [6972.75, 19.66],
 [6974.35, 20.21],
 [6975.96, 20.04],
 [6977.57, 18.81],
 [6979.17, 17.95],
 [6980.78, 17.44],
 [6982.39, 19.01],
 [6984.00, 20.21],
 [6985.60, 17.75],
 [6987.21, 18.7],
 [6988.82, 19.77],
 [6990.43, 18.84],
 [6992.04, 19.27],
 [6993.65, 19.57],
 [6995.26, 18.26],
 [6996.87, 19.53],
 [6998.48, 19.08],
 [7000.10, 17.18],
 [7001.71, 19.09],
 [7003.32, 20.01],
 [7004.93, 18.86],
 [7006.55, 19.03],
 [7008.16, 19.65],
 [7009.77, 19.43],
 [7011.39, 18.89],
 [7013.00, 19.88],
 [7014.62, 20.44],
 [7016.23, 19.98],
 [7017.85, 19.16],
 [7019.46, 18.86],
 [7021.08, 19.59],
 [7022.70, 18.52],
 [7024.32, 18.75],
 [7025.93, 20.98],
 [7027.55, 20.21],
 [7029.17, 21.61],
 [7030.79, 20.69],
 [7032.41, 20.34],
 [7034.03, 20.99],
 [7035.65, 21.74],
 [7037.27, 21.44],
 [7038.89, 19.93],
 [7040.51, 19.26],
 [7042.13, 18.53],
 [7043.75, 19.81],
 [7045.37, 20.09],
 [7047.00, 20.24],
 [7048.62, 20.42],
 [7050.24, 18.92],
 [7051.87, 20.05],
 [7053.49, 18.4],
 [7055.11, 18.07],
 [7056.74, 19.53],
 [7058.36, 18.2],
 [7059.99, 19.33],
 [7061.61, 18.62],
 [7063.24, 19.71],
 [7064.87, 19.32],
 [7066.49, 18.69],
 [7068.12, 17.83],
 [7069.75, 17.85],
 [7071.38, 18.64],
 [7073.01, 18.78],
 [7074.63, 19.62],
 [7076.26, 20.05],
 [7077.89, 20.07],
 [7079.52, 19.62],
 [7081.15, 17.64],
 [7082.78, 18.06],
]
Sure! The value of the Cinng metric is 1.1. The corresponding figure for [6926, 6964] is 1.2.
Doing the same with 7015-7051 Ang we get 0.8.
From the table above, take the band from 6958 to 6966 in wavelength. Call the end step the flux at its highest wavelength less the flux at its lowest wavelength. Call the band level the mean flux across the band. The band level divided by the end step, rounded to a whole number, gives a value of -20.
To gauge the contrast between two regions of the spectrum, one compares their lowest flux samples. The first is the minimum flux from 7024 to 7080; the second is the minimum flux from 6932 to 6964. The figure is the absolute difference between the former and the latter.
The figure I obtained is 2.77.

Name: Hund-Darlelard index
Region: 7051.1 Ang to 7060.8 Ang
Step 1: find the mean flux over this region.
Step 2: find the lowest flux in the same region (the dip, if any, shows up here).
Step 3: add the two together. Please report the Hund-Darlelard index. 37.0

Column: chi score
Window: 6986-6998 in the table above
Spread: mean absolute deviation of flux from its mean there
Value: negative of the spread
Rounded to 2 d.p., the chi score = -0.46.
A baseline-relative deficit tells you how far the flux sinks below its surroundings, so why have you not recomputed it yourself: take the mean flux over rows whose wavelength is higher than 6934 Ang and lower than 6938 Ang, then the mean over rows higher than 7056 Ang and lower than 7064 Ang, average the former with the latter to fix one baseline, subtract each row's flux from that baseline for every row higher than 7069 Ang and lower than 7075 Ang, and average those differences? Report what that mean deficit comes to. -0.7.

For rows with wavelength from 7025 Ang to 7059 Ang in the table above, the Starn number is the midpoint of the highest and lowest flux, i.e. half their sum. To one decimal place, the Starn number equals 19.9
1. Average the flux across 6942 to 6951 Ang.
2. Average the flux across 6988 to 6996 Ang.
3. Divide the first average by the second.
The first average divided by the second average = 0.99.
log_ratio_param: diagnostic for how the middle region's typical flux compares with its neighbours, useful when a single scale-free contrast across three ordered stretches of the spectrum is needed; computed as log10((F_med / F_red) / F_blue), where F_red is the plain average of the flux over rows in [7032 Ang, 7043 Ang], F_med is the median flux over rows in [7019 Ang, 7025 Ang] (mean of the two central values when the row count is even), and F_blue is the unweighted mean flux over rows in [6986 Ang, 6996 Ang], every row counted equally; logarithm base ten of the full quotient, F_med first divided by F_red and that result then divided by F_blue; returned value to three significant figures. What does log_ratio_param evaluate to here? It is -1.31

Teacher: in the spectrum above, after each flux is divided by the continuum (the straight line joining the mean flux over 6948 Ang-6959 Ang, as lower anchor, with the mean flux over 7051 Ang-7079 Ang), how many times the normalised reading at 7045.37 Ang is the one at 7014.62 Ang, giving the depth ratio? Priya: 1.01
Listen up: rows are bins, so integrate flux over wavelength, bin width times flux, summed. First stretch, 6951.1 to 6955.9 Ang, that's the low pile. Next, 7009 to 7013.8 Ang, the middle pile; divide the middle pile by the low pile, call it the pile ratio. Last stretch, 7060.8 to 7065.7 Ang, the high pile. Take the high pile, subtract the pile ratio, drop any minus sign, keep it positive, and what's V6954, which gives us 93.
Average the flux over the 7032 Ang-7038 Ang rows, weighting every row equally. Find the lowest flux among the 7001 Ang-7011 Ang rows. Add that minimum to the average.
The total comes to 40.0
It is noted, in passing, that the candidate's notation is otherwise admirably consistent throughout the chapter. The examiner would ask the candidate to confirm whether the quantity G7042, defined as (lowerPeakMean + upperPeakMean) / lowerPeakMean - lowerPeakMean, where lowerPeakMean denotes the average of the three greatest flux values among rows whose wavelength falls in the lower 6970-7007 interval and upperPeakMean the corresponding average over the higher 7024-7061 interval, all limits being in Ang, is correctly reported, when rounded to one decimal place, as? -18.1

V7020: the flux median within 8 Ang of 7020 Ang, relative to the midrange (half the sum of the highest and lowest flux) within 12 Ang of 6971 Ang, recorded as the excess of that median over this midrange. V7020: 0.72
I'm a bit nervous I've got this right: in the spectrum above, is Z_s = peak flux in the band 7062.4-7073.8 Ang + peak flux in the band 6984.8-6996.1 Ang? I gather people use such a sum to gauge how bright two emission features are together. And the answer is 39.5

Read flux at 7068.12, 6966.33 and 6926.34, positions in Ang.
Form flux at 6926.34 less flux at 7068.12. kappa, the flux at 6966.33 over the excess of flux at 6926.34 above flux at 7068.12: 38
